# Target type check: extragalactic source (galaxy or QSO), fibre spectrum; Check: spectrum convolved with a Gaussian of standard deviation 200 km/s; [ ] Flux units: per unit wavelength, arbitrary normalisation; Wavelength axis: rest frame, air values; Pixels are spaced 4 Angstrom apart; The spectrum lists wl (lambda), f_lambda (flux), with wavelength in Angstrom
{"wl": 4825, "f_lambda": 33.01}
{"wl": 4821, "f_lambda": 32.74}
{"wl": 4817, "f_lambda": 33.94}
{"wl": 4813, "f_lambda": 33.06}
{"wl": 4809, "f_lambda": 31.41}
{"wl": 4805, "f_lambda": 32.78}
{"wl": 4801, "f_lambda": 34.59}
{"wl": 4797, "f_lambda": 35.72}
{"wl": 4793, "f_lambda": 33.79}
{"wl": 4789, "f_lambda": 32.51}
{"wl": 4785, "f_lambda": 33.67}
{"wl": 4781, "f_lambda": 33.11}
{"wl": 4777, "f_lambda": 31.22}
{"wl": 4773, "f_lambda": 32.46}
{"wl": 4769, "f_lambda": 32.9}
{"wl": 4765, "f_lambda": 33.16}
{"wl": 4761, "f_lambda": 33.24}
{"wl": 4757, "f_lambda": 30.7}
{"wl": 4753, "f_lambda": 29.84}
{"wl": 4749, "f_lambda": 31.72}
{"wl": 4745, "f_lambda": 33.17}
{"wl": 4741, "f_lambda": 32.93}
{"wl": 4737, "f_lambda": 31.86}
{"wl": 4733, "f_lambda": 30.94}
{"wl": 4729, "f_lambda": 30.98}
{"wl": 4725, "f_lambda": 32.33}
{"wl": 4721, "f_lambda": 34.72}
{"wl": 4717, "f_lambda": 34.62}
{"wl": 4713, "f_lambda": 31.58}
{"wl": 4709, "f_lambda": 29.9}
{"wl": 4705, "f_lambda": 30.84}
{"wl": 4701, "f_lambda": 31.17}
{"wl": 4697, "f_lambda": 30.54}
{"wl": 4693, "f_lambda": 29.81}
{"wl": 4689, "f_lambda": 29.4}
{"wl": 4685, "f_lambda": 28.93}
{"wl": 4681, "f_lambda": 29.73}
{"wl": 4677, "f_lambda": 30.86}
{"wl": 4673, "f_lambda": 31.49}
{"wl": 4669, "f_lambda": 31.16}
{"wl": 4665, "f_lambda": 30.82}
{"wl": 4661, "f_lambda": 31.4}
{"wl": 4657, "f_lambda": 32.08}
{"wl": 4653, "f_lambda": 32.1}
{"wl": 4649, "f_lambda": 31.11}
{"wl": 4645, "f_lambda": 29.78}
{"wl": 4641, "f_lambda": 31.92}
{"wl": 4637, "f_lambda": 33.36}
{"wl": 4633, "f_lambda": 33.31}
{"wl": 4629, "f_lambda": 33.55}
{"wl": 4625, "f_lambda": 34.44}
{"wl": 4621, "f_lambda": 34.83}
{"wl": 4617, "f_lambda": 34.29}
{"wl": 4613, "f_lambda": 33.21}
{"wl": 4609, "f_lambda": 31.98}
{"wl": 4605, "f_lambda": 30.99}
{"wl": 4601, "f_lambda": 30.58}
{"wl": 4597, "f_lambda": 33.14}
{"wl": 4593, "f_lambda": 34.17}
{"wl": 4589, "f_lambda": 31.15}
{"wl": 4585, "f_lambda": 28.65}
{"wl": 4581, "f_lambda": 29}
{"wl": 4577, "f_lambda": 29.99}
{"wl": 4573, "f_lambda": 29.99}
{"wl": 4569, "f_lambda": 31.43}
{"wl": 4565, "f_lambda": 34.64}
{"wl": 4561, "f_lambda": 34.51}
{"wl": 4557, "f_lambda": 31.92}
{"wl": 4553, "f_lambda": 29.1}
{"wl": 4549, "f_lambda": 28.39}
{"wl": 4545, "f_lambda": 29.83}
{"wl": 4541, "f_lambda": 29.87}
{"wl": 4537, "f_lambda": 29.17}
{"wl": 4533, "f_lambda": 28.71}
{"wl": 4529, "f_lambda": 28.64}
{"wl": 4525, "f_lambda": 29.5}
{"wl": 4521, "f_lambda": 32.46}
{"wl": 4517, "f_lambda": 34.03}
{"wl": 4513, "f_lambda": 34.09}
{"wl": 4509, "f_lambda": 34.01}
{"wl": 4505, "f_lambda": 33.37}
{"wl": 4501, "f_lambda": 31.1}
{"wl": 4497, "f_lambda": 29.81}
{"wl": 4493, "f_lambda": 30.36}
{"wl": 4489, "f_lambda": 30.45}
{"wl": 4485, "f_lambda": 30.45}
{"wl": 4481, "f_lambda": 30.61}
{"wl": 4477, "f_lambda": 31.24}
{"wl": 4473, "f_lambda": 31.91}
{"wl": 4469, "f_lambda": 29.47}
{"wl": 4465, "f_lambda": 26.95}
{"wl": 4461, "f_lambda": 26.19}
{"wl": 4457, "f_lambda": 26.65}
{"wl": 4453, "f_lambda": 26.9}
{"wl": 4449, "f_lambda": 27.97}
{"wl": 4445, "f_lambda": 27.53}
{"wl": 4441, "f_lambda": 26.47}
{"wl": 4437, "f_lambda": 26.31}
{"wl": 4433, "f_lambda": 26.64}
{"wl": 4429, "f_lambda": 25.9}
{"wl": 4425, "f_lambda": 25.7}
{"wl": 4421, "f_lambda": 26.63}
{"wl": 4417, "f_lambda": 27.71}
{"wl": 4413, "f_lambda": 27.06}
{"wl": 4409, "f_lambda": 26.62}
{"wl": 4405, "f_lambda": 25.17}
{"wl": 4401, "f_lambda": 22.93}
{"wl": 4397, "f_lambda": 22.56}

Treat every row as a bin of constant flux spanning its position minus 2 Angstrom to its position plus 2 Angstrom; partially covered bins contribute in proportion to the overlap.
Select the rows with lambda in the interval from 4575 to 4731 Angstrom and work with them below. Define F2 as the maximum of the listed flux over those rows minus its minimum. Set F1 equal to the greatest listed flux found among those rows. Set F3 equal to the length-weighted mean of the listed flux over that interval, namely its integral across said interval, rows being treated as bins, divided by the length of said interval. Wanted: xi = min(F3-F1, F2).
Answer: -3.19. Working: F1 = 34.83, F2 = 6.2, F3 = 31.6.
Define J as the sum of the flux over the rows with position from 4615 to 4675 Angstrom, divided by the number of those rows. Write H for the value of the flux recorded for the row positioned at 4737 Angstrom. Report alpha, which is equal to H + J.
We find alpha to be 64.2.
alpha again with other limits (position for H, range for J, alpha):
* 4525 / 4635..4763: 60.9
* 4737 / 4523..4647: 63.3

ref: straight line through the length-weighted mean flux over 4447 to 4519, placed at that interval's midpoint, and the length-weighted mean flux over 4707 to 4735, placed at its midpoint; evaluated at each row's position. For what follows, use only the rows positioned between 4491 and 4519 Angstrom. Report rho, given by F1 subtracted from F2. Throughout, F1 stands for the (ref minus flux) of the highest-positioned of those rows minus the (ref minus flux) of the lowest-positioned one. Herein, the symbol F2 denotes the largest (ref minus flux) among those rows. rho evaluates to 4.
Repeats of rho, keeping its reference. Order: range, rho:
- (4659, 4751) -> 3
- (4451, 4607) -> 7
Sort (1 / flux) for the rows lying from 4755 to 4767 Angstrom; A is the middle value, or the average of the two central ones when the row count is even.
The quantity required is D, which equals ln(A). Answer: -3.50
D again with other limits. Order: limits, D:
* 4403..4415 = -3.28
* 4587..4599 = -3.50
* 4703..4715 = -3.43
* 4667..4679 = -3.44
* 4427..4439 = -3.27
